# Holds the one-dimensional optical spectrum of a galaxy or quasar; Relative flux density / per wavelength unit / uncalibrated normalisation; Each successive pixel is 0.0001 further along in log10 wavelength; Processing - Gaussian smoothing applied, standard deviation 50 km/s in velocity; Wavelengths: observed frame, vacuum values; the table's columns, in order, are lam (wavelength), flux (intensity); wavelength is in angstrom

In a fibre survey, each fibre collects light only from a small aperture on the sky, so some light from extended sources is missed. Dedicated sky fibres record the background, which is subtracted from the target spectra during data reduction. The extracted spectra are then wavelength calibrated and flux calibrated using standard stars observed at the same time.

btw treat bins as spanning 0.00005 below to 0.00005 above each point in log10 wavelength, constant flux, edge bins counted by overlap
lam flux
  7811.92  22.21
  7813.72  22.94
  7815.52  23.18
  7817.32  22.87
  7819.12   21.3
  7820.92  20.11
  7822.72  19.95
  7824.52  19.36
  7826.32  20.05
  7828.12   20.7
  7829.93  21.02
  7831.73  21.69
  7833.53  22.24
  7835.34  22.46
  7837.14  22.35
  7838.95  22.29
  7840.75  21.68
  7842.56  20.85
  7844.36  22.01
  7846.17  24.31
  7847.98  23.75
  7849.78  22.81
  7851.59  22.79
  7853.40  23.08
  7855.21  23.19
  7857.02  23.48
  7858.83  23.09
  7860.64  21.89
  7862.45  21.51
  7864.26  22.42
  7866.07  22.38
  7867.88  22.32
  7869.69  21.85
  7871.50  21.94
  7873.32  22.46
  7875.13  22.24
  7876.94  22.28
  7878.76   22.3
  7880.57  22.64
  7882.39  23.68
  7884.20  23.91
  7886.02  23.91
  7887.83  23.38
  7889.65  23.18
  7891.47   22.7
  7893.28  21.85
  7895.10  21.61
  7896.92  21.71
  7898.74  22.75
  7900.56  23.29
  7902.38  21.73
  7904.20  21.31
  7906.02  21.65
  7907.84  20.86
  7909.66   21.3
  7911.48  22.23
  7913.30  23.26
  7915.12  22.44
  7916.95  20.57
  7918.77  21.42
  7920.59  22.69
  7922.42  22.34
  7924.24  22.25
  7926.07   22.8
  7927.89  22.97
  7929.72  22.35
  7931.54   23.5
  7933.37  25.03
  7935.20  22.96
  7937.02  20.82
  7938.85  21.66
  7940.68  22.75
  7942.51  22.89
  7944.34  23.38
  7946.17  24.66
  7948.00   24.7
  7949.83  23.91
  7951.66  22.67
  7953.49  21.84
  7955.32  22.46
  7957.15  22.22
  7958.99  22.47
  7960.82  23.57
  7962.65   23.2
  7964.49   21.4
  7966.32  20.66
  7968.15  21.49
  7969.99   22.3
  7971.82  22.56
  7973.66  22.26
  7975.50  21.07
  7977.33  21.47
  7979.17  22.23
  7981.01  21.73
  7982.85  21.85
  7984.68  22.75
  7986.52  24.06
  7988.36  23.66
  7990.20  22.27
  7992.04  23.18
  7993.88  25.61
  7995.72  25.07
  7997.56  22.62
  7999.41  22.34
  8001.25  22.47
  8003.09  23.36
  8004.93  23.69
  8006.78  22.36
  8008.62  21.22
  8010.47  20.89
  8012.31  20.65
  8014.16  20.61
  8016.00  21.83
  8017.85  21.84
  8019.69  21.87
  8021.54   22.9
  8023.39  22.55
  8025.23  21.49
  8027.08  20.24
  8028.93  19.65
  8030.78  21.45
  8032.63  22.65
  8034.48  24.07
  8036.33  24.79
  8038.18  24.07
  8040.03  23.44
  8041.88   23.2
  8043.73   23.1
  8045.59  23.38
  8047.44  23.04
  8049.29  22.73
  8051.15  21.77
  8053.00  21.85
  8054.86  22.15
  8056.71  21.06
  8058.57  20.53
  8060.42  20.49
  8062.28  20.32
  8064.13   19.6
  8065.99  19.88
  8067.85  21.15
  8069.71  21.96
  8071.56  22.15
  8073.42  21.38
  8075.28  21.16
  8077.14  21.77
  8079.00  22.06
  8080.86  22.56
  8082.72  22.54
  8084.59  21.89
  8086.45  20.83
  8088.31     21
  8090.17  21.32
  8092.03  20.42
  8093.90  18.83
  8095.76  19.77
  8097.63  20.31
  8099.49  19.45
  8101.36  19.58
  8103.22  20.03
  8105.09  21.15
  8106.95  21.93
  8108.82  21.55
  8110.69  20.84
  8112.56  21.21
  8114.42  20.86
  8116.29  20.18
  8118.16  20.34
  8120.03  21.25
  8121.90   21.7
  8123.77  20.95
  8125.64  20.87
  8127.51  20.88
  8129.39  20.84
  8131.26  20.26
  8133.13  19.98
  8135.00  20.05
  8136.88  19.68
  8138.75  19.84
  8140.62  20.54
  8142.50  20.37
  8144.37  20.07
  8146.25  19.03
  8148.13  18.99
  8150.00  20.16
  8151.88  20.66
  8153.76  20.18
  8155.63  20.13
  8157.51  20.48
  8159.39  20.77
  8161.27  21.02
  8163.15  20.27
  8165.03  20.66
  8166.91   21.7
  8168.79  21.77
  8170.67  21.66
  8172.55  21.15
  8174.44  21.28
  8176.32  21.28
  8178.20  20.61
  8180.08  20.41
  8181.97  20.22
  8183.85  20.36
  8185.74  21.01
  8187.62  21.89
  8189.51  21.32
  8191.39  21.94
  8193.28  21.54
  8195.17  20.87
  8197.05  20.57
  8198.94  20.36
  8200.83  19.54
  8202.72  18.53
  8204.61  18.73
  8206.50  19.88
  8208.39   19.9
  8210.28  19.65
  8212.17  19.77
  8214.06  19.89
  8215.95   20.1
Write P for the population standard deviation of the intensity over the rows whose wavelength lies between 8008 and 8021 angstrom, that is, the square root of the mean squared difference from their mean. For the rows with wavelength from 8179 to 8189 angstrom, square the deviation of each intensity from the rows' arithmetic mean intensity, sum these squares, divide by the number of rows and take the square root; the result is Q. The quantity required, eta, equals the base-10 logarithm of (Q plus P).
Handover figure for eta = 0.06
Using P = 0.53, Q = 0.62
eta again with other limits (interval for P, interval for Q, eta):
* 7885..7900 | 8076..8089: 0.15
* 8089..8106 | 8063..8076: 0.22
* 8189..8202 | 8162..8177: 0.09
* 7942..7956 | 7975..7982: 0.14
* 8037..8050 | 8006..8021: 0.00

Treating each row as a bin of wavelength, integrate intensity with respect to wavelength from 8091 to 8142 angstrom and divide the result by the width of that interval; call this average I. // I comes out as 20.5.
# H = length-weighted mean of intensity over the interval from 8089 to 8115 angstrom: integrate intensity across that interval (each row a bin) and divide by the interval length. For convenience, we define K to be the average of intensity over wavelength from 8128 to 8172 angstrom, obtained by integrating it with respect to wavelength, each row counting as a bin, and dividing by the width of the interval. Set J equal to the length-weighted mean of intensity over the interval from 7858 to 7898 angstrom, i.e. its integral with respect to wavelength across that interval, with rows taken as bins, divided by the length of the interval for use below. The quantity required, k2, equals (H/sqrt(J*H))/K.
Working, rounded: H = 20.5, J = 22.5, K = 20.4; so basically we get 0.0468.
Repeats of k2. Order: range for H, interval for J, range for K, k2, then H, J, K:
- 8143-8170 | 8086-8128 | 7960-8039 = 0.0445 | 20.4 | 20.7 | 22.4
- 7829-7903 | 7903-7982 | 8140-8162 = 0.0497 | 22.5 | 22.4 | 20.2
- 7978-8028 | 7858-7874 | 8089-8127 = 0.0487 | 22.4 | 22.2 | 20.6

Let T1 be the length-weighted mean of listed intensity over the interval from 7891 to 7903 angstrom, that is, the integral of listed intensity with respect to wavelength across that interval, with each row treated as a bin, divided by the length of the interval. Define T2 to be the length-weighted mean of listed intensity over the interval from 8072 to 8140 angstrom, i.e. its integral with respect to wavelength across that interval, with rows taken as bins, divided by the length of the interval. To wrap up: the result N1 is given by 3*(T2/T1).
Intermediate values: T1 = 22.2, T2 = 20.8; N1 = 2.81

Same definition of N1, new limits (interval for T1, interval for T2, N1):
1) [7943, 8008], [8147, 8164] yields 2.67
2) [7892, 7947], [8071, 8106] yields 2.81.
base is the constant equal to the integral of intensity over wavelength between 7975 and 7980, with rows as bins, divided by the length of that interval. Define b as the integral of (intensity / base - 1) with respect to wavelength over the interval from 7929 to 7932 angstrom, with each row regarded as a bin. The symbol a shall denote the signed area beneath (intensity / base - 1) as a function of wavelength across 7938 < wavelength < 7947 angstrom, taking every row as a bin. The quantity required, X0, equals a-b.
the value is 0.42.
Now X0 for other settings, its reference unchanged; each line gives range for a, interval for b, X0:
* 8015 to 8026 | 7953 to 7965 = -0.26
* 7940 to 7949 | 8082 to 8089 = 0.89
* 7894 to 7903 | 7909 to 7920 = 0.11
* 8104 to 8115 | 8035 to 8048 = -1.38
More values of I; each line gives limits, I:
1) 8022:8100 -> 21.6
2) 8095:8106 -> 20.0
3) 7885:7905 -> 22.5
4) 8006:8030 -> 21.4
